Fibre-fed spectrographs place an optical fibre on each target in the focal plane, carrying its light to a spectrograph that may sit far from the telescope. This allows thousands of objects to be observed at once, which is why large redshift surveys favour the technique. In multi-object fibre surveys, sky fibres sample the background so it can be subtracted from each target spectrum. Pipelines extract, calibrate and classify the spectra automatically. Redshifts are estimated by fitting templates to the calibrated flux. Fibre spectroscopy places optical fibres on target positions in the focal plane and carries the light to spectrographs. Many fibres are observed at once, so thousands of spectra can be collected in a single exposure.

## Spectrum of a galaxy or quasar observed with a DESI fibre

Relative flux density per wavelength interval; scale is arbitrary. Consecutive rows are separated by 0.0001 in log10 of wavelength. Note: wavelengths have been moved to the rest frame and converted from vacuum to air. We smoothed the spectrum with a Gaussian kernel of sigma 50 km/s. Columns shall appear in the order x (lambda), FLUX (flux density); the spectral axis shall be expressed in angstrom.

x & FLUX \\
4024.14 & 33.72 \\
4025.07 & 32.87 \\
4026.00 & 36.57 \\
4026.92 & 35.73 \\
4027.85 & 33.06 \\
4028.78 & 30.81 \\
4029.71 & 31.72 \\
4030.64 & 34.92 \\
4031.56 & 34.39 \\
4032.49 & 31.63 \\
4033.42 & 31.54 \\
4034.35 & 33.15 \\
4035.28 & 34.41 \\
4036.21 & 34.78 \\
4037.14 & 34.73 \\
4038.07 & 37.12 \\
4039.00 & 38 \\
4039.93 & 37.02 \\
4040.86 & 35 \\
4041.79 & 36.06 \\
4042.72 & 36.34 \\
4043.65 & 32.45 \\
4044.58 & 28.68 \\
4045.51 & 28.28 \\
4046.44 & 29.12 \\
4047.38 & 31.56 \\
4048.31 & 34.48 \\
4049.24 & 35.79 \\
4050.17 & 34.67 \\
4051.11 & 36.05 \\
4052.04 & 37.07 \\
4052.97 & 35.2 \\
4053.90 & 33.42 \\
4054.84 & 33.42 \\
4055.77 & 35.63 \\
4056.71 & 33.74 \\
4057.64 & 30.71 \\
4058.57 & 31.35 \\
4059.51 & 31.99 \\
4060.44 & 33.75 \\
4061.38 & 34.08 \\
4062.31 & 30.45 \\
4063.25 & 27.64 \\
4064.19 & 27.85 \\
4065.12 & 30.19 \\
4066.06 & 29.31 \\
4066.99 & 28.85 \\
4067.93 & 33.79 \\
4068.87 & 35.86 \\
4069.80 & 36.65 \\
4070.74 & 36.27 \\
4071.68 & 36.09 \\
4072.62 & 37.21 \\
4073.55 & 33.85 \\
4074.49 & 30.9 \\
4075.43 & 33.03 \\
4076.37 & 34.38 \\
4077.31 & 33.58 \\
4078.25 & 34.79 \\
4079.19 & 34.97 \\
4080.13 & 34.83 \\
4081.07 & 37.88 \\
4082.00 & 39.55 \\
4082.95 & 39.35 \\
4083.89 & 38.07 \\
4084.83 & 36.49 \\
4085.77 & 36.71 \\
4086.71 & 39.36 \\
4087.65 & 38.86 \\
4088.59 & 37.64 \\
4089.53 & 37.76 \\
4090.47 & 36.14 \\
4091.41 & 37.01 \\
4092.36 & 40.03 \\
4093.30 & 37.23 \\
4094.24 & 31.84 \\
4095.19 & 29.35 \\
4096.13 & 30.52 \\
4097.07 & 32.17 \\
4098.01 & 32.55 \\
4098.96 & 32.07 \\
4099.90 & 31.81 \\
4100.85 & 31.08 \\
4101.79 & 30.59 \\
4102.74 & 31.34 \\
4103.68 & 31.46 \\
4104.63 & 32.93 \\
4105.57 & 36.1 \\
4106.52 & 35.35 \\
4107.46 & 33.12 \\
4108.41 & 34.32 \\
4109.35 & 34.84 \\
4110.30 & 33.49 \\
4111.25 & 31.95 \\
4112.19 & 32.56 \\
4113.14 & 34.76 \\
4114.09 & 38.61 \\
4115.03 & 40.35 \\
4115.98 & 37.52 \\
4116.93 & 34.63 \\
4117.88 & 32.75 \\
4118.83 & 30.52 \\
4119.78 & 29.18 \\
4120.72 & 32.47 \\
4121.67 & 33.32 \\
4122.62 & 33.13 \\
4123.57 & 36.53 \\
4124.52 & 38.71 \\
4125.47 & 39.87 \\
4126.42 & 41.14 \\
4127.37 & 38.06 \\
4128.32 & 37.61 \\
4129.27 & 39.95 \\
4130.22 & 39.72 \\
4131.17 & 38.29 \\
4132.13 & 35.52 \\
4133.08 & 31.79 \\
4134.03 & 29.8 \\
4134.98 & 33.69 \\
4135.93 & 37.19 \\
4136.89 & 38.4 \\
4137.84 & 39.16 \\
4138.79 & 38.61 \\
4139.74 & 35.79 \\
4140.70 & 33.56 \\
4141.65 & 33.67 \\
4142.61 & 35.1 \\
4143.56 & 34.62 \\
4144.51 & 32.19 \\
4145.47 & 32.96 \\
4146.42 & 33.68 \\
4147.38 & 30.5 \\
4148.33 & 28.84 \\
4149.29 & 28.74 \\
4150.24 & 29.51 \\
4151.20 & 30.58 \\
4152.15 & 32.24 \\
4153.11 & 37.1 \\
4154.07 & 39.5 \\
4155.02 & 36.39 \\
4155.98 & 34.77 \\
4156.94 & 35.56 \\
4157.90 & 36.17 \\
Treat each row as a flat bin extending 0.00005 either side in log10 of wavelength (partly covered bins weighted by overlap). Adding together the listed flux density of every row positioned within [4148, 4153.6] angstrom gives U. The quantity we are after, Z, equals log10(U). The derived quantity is 2.27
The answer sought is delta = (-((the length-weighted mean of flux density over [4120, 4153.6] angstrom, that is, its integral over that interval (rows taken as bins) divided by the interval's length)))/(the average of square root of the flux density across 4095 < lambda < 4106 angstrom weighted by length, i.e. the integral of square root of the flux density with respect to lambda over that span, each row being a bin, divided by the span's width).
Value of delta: -6.17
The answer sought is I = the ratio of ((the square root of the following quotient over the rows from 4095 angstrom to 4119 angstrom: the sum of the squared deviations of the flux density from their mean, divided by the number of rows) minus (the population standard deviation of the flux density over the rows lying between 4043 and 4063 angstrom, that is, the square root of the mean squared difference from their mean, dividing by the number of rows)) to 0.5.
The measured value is 0.3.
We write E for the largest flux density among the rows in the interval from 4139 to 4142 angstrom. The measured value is 35.79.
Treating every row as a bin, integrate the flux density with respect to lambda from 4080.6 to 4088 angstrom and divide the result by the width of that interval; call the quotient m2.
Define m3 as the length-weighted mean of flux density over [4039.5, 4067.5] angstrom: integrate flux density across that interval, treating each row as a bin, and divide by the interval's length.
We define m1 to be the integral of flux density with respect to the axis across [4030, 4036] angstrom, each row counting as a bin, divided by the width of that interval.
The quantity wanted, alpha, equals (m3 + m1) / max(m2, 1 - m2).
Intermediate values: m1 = 33.4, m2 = 38.3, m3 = 32.7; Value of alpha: 1.72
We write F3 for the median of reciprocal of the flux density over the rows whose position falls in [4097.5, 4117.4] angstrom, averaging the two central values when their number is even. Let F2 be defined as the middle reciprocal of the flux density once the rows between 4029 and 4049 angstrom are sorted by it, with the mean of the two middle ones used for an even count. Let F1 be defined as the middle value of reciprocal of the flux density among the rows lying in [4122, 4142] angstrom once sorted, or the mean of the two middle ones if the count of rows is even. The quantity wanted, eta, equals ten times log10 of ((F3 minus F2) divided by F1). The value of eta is -13.7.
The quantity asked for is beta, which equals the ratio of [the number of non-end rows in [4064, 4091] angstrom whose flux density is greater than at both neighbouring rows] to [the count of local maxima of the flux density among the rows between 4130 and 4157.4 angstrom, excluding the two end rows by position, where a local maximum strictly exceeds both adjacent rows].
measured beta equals 2.0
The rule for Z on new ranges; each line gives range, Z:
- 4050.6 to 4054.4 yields 2.15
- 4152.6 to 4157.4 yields 2.26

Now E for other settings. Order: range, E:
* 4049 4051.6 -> 36.05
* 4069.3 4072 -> 36.65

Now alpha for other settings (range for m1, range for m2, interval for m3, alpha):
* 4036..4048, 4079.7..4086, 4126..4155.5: 1.83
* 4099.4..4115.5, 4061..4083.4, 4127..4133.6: 2.10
